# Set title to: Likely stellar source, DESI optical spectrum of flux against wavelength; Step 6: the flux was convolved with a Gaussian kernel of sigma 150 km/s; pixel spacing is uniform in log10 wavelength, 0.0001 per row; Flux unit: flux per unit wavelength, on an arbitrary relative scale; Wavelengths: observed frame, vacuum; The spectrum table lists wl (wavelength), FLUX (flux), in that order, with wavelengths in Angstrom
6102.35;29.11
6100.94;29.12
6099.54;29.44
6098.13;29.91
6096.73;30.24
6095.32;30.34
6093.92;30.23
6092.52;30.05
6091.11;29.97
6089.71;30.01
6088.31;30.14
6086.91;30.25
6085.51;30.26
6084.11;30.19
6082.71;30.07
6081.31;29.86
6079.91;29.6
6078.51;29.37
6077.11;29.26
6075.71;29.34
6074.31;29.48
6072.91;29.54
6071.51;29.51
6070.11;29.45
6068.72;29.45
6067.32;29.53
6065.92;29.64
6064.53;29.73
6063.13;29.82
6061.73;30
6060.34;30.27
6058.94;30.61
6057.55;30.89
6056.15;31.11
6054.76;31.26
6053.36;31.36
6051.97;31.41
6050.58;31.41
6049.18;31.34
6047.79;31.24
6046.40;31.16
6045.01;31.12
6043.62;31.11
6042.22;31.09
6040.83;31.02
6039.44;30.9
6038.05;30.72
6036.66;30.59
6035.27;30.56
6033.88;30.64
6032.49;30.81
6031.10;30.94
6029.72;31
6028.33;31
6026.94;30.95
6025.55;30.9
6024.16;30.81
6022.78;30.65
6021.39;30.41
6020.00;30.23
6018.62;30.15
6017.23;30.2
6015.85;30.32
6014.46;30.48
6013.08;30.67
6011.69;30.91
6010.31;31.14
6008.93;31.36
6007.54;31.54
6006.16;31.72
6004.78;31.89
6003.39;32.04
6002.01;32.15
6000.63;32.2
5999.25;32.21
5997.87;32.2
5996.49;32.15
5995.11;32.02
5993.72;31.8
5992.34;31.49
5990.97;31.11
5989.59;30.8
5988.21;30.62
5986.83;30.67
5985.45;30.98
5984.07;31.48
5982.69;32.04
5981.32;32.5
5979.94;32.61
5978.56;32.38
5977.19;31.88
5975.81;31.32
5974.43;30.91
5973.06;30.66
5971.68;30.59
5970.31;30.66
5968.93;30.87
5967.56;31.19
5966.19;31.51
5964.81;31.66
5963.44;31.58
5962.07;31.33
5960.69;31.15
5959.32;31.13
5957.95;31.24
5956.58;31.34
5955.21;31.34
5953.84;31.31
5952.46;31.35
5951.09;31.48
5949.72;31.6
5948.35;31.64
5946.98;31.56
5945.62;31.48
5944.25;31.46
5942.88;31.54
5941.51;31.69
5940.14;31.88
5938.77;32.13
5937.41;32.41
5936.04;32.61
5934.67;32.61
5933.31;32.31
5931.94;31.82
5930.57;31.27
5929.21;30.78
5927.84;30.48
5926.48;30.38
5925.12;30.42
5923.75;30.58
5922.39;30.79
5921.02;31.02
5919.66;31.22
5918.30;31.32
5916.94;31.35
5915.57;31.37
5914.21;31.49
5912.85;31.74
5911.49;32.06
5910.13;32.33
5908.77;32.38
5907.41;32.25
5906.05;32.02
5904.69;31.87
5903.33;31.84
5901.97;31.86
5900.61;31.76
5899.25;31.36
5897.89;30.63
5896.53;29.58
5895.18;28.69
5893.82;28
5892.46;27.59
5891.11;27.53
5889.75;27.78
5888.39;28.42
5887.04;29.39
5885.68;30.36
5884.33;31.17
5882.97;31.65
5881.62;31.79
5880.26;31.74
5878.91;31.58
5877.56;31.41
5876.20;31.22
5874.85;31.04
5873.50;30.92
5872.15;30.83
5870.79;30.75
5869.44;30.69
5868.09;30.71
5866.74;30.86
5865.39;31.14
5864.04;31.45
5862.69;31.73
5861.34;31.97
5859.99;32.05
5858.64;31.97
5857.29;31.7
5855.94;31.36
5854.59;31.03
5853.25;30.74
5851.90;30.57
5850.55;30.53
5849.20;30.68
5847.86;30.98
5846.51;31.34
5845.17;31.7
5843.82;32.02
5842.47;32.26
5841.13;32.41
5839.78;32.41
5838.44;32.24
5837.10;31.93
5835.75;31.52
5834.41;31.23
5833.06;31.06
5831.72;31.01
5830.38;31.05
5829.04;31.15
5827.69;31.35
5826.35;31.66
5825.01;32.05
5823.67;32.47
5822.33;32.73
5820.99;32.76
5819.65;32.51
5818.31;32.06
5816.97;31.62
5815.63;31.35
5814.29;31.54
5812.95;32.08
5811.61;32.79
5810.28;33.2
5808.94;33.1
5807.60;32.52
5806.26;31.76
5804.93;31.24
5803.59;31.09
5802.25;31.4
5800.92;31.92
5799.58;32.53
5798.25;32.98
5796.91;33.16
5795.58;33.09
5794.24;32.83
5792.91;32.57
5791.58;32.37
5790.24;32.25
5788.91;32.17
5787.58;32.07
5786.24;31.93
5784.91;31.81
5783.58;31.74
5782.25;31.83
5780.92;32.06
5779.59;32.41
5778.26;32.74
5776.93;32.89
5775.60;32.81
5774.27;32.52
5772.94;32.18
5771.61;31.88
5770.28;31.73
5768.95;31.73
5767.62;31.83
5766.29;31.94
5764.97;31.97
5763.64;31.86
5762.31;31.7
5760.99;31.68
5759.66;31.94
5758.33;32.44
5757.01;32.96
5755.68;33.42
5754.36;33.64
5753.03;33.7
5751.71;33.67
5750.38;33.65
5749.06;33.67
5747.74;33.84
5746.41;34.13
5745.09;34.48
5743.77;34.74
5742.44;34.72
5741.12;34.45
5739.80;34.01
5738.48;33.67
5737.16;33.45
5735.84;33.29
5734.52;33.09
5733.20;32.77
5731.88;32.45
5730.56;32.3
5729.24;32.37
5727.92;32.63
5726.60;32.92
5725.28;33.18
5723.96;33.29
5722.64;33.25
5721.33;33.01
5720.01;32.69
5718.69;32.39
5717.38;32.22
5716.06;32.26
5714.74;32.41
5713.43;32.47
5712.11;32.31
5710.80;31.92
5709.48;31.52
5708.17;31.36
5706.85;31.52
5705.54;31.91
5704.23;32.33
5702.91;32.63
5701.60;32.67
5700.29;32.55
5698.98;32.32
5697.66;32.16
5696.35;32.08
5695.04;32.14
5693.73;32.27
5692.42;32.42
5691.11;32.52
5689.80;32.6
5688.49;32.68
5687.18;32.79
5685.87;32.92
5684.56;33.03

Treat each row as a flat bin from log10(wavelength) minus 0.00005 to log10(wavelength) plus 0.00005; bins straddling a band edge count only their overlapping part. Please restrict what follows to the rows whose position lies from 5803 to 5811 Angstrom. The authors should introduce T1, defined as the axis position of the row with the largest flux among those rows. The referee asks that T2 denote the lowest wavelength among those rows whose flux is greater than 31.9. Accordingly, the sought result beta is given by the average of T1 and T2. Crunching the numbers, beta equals 5808.9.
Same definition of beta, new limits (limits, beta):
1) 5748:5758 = 5751.0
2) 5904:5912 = 5907.4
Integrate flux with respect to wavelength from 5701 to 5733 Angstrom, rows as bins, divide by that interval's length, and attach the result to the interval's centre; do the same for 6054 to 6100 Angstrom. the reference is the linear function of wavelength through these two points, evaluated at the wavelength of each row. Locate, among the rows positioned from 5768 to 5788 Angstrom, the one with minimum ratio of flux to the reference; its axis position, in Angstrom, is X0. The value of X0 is 5768.95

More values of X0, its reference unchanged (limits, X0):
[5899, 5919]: 5899.25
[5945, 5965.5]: 5959.32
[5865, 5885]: 5869.44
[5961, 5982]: 5971.68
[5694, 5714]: 5708.17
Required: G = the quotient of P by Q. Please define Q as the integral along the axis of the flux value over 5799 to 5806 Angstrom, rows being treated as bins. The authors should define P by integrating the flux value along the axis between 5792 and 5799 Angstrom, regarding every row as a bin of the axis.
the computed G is 1.04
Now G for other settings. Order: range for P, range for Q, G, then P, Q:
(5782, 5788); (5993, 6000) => 0.85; 191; 224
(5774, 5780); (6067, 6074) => 0.95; 196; 206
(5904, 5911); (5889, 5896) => 1.15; 225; 196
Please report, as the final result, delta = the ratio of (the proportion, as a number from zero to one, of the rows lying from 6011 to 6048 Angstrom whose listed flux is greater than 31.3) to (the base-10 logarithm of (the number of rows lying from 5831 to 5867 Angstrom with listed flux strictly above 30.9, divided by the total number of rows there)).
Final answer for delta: 0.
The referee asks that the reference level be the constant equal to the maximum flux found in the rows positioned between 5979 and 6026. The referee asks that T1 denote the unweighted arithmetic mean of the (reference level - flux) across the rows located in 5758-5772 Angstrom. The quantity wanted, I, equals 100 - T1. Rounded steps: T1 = 0.7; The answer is 99.3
